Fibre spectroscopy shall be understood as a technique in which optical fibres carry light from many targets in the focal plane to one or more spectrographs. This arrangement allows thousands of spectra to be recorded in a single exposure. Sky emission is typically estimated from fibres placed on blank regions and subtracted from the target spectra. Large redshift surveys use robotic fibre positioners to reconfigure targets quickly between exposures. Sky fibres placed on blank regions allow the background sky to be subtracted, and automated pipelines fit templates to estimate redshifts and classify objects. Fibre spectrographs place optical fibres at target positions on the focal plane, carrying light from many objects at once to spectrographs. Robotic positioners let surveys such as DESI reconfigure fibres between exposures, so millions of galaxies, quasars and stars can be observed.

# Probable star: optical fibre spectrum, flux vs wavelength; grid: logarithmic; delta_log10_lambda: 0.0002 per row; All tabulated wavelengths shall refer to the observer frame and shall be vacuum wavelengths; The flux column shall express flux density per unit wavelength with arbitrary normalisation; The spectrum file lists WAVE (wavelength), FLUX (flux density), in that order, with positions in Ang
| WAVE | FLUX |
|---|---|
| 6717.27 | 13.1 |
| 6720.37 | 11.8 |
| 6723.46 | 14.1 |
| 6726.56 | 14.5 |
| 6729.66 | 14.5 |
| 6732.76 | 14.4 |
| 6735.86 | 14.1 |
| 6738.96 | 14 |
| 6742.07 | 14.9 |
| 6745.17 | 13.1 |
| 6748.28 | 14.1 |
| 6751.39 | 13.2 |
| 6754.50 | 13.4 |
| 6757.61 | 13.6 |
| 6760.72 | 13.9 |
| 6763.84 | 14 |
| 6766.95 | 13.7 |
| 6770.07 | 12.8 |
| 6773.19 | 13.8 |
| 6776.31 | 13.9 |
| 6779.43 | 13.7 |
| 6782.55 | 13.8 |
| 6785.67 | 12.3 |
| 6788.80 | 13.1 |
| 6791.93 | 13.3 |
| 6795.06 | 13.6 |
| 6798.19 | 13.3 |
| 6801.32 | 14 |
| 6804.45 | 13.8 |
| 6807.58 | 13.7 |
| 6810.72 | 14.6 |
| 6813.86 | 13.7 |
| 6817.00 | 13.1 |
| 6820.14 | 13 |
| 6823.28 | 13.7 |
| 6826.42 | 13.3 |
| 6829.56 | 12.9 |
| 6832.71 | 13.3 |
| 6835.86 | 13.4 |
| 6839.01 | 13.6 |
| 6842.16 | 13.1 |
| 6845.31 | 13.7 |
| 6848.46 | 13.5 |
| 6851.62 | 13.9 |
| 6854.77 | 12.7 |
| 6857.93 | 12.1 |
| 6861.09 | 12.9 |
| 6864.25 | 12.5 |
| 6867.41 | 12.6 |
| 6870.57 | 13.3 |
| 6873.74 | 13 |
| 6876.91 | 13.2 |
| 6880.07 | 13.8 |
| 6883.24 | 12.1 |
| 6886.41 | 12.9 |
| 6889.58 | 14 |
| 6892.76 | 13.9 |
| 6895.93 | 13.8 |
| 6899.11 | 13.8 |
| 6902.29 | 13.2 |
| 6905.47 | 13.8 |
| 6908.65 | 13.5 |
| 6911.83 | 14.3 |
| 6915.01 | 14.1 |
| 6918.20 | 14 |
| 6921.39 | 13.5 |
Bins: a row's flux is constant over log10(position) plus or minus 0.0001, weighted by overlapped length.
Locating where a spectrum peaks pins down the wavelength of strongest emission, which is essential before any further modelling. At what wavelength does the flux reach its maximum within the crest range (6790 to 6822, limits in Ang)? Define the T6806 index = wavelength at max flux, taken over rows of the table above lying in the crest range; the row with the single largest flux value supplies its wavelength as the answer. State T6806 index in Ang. 6810.72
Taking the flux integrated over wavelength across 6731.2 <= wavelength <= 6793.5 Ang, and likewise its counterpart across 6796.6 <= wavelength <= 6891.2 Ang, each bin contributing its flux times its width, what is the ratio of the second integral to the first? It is 1.5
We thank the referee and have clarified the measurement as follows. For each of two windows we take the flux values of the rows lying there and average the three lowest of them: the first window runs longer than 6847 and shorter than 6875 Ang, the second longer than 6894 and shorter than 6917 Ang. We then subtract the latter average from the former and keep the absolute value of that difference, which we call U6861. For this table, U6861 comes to 1.1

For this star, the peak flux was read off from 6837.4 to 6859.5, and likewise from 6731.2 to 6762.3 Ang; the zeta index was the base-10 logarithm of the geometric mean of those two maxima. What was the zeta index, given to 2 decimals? 1.16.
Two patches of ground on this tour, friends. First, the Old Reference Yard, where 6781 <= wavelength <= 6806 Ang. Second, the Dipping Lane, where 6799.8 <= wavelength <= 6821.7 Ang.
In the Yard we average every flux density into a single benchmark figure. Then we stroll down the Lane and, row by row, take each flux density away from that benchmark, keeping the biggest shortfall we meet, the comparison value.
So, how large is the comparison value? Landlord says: 0.4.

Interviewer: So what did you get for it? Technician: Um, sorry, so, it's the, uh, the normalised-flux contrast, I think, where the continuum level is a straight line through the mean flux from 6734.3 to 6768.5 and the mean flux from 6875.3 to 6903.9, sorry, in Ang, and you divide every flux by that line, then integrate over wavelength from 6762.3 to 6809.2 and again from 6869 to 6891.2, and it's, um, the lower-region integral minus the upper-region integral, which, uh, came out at 24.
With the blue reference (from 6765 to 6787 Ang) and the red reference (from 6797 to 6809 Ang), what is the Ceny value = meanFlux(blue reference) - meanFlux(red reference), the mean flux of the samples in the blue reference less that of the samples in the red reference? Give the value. -0.27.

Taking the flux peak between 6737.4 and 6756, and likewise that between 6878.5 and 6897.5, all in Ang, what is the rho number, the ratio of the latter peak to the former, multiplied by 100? 94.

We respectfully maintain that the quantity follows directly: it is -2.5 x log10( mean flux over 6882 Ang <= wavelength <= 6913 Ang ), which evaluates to -2.83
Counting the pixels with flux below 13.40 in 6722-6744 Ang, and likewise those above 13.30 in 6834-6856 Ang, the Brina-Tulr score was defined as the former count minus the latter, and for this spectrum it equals -5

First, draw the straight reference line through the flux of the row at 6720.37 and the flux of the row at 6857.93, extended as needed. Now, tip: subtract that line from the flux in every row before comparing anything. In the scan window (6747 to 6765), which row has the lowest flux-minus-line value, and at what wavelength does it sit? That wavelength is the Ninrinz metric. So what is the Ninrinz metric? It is 6751.39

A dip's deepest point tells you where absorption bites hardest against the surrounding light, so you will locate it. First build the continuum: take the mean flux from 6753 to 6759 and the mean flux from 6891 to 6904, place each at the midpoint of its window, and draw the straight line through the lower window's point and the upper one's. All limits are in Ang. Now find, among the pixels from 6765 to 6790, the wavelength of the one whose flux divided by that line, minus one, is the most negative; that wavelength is 6785.67 Ang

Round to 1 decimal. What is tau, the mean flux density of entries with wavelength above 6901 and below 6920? 13.8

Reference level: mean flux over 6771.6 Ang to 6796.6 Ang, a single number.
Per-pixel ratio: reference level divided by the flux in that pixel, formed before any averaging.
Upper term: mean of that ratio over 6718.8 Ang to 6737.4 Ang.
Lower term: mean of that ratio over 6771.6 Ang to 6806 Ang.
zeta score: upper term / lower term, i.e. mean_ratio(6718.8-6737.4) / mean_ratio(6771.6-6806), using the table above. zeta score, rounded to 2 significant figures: 0.98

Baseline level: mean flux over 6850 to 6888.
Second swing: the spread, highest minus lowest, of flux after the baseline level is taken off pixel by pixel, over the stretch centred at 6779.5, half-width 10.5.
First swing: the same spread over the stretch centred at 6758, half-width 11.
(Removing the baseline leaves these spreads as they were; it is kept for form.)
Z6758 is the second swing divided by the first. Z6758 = 1.8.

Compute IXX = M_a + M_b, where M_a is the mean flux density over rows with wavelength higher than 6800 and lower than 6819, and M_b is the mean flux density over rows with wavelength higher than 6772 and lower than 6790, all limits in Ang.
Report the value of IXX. 27.2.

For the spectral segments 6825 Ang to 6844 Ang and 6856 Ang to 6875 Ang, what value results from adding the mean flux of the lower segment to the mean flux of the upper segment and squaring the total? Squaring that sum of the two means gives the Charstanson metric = 676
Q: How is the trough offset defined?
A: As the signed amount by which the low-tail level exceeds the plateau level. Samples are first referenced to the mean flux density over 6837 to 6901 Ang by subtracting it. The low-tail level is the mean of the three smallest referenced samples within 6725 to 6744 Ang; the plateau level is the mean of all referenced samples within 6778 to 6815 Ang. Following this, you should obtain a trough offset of 0.6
